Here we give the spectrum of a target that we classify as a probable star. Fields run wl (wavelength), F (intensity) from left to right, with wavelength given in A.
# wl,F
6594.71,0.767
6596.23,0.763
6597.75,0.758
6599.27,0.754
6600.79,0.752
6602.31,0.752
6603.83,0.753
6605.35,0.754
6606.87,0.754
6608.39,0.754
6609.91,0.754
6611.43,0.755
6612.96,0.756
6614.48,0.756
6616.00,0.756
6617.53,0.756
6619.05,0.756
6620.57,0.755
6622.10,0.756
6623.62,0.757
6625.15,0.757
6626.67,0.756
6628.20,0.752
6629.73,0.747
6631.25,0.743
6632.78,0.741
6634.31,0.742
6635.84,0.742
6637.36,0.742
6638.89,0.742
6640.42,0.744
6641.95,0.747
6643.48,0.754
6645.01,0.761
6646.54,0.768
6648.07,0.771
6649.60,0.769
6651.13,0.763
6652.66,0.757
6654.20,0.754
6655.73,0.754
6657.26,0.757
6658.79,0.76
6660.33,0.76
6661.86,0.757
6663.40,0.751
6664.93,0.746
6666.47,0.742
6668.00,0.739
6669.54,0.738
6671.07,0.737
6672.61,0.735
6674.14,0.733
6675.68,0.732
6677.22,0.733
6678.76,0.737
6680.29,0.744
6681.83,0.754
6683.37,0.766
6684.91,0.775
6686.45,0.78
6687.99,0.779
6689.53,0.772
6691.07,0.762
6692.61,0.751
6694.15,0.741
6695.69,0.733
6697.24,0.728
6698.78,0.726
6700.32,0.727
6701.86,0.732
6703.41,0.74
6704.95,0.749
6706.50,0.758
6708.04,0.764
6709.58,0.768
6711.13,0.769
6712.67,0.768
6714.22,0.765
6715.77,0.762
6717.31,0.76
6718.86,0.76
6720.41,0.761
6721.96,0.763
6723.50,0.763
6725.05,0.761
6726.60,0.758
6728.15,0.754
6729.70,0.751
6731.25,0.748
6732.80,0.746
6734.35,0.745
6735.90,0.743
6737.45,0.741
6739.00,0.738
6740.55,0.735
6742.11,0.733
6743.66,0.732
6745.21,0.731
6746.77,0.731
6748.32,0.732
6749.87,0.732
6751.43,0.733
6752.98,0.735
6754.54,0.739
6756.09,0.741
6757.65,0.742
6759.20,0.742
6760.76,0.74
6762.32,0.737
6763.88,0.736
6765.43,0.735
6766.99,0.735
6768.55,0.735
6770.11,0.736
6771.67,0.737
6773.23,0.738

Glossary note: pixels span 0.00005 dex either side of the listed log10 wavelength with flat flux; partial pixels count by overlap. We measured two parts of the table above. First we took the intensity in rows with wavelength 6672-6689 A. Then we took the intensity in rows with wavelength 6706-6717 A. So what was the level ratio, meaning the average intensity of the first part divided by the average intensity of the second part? 0.983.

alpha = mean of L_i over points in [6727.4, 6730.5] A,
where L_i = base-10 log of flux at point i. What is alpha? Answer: -0.123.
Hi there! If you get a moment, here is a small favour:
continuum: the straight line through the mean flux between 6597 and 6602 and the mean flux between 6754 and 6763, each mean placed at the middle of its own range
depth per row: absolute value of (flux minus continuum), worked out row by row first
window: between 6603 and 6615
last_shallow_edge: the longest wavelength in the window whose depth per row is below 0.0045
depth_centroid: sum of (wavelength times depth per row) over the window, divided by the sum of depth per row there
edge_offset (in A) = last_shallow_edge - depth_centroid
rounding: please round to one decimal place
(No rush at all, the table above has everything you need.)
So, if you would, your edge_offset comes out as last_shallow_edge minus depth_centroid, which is 2.9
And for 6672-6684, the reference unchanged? 2.6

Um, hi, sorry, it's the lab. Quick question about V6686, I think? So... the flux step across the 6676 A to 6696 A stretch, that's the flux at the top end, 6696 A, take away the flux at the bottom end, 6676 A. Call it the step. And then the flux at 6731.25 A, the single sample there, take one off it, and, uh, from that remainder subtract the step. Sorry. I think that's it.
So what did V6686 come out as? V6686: -0.252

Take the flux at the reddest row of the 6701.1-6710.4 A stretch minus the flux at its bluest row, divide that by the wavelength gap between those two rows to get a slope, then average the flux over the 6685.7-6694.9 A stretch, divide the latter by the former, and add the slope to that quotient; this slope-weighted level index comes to 164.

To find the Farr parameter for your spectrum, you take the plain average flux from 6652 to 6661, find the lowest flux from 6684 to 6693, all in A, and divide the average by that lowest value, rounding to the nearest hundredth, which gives 1.01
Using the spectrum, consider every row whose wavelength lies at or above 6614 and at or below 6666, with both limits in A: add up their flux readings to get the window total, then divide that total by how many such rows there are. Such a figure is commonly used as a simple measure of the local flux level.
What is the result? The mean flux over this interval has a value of 0.754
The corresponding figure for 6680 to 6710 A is 0.752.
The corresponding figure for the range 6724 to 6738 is 0.750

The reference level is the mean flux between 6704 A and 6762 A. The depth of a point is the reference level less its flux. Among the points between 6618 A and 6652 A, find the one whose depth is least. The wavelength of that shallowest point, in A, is 6648.07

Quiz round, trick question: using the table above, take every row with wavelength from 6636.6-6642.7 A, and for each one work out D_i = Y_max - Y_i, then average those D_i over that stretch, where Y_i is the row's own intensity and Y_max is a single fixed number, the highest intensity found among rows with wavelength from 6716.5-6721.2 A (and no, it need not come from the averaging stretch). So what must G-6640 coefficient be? 0.017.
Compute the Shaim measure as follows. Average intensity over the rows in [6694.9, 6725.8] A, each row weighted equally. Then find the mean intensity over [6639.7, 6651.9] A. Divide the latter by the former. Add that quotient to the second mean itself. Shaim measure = 1.77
